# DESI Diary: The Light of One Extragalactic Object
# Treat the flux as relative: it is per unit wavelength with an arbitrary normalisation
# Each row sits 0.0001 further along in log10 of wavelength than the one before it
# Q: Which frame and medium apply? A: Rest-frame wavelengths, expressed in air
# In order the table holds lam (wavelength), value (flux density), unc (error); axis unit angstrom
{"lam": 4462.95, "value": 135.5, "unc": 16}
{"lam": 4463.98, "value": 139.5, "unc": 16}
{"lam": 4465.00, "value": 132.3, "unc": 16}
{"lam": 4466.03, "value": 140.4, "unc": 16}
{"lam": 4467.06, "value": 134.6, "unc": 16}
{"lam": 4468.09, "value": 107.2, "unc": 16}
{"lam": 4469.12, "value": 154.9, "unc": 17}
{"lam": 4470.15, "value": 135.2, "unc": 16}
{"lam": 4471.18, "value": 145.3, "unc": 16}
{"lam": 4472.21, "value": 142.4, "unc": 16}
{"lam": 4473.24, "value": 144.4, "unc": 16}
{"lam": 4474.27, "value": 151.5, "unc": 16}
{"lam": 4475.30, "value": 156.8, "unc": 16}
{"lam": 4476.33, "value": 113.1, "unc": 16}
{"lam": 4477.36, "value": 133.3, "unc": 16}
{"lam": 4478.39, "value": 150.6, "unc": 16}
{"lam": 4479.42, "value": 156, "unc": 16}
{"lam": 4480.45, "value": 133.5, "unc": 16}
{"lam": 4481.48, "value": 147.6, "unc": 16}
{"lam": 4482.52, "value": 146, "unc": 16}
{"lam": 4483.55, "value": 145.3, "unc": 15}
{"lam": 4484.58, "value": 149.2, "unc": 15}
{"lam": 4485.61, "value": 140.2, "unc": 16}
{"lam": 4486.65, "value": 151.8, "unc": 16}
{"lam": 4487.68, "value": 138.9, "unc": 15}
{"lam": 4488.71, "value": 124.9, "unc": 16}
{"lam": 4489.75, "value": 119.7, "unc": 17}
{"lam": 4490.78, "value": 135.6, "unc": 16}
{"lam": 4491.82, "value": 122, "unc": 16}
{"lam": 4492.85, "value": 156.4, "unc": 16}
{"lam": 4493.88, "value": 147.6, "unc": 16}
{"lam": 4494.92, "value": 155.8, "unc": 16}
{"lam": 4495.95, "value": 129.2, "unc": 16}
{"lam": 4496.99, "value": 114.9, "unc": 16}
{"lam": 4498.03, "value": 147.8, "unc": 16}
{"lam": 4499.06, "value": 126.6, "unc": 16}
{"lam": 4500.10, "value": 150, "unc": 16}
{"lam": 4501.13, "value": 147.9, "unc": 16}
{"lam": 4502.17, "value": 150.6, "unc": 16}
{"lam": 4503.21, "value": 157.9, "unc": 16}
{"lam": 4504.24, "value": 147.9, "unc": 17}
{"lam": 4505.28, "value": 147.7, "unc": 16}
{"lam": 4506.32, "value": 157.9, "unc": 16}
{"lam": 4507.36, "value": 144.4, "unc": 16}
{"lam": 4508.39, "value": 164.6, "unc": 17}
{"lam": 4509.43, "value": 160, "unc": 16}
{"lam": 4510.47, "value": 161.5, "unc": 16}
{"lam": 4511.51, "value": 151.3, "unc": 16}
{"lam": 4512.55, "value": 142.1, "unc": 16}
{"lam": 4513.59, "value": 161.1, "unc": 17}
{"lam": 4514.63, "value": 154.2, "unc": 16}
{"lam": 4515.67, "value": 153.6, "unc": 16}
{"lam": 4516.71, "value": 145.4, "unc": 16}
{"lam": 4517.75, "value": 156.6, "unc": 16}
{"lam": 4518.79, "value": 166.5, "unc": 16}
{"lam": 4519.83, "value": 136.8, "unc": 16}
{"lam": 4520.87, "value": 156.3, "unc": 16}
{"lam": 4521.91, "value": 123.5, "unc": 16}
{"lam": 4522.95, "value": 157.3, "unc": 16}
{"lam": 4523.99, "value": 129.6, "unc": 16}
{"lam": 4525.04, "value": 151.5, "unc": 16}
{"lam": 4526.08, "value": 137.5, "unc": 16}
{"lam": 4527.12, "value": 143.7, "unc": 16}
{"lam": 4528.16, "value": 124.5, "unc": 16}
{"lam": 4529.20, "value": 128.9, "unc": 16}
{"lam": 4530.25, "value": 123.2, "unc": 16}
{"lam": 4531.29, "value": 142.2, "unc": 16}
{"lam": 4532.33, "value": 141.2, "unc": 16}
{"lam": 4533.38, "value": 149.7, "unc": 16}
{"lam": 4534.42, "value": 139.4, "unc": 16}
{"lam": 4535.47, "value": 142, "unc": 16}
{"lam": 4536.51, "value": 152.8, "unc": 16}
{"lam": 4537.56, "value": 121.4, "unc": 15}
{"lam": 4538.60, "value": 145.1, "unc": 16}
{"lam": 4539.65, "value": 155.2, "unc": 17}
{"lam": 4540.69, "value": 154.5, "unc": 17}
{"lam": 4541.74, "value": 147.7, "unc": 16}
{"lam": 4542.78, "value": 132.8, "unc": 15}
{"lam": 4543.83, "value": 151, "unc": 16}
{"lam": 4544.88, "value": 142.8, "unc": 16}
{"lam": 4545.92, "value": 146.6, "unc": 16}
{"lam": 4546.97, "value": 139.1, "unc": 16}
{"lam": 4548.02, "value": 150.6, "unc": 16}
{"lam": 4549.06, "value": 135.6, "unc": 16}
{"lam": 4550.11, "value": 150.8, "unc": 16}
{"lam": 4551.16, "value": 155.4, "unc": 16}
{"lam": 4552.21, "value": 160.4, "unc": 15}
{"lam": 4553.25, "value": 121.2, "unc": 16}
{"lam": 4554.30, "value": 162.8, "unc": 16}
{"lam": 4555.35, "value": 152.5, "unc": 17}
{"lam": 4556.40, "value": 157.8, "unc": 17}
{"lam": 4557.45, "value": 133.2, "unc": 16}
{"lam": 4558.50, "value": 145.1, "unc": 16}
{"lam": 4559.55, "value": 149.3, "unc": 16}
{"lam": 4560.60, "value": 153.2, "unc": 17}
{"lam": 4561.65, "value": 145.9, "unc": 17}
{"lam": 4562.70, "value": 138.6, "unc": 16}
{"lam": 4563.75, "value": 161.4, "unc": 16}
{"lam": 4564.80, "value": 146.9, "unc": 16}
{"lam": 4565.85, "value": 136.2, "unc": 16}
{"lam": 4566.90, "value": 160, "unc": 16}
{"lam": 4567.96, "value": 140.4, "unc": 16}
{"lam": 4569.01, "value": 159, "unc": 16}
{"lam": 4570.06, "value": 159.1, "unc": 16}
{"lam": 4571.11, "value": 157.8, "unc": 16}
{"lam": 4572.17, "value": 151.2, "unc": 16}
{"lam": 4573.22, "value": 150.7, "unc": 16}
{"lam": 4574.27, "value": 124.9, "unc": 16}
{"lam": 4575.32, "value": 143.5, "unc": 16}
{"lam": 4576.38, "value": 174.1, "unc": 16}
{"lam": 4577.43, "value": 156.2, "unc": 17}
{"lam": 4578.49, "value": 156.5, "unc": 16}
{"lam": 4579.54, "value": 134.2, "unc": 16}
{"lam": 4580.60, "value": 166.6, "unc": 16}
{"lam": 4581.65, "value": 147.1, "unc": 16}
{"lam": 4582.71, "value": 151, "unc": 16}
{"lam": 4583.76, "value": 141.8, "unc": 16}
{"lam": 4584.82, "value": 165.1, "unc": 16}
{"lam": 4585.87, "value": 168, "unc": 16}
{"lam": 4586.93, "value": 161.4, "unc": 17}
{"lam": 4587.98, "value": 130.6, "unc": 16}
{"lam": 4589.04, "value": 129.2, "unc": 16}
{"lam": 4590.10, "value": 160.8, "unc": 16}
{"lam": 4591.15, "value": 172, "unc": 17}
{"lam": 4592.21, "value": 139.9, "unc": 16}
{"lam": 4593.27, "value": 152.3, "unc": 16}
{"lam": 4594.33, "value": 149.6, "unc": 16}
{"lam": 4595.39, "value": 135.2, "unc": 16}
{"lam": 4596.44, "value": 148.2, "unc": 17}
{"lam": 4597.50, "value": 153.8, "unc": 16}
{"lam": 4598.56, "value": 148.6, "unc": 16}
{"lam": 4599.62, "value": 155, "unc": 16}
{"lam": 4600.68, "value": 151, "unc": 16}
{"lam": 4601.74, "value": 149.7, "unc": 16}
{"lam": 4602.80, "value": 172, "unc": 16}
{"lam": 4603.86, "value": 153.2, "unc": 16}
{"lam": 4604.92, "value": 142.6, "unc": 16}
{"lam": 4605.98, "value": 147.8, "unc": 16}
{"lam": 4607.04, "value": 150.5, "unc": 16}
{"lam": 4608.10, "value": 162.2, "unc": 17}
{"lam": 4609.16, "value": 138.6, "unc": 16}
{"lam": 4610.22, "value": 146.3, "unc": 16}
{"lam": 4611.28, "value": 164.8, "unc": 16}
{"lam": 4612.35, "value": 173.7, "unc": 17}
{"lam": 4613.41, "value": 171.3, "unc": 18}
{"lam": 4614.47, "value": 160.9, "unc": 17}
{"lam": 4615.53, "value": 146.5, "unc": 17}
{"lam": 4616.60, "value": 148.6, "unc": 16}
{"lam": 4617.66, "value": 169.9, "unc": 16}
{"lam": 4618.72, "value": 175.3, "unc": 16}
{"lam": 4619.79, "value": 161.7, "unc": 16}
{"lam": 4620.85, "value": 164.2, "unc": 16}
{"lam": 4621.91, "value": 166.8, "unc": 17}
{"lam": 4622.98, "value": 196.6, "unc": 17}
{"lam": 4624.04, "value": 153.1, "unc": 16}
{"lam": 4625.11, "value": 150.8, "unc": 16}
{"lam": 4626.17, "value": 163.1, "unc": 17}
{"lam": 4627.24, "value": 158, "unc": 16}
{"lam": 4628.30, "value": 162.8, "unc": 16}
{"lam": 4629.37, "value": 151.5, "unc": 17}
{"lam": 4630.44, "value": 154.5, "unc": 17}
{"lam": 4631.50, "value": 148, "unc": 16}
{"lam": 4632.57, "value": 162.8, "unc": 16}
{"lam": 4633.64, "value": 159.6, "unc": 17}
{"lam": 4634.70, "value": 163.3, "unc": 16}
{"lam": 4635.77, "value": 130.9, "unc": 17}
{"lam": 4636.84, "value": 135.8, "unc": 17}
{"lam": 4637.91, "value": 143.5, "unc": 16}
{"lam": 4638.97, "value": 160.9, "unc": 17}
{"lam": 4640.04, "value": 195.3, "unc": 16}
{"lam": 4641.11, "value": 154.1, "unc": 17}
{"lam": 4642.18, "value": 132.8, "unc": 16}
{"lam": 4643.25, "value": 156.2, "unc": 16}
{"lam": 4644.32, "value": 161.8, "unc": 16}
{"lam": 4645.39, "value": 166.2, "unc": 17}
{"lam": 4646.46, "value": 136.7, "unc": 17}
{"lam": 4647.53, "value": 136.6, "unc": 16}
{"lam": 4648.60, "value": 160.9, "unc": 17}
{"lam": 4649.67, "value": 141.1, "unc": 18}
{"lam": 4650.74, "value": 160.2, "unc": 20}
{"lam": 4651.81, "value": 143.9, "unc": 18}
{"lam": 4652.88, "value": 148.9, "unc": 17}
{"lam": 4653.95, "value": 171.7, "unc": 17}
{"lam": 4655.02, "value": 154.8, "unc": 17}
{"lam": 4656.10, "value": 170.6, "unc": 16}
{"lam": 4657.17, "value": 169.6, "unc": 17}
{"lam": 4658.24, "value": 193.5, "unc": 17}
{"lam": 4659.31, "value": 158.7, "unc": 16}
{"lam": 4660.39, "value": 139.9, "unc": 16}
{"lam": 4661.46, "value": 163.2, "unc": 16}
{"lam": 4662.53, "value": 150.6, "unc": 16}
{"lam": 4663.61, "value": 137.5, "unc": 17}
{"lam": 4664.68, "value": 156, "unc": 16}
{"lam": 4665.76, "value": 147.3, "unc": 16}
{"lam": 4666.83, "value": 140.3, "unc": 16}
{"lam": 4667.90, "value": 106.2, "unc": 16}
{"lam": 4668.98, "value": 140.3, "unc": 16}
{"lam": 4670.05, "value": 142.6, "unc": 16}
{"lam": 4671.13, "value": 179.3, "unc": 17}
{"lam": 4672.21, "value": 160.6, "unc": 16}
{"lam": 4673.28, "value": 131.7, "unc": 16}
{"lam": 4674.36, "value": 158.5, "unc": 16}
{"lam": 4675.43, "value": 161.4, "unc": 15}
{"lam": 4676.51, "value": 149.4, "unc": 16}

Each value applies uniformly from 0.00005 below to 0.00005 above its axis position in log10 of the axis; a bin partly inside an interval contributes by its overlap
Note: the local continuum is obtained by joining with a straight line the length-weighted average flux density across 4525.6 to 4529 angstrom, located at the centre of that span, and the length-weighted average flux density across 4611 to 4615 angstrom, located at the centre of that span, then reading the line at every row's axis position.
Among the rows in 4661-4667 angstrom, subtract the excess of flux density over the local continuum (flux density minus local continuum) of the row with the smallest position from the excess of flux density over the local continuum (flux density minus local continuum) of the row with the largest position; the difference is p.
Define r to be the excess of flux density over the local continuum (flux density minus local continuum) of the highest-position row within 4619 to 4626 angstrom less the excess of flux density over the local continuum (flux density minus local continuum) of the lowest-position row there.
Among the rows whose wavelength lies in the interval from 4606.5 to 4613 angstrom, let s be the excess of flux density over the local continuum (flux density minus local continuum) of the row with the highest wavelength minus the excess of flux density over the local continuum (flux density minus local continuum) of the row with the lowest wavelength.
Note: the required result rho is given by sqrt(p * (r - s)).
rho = 29.2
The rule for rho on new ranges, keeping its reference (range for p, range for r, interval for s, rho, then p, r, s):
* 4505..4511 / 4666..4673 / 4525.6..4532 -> 13.5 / 12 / 18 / 3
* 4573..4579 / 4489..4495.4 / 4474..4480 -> 10.9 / 4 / 34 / 3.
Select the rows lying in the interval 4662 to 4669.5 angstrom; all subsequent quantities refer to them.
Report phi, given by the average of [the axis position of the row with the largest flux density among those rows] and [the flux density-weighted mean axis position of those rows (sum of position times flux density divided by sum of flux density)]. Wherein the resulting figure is 4665.2 angstrom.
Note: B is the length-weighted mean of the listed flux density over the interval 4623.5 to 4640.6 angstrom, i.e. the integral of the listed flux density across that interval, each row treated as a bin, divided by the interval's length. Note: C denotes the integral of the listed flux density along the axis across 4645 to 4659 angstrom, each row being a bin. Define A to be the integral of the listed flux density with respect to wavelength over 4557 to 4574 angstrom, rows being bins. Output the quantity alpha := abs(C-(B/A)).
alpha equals 2213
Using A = 2532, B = 156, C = 2213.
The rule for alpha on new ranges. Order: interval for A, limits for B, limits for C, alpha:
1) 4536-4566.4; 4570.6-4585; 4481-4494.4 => 1881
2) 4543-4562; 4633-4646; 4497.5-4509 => 1719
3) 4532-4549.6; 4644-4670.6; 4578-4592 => 2134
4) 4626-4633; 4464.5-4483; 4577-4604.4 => 4160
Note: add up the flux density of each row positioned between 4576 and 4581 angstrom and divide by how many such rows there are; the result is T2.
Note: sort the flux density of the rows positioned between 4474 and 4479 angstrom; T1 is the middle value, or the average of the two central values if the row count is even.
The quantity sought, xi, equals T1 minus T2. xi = -6.9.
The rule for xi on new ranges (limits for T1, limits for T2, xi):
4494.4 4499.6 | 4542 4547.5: -13.3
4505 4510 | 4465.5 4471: 23.4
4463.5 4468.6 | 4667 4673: -11.2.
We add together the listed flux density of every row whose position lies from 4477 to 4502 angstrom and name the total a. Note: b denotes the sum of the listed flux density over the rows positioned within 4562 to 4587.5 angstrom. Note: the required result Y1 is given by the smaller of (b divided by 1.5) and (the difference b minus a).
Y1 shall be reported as 281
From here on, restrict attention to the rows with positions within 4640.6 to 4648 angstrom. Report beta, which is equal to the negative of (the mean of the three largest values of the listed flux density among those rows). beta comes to -161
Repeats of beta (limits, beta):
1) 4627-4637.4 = -163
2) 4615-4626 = -181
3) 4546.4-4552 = -152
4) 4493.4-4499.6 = -150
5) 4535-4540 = -151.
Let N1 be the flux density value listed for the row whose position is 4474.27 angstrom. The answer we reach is 151.5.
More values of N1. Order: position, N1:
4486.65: 151.8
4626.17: 163.1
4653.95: 171.7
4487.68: 138.9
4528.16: 124.5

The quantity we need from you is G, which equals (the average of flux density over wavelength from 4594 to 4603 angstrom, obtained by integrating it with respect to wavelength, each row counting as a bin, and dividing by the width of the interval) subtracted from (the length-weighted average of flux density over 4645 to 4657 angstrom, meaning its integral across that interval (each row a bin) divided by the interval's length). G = 3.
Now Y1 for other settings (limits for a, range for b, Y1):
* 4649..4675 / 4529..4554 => -237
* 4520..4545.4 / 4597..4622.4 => 381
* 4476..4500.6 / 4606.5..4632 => 504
